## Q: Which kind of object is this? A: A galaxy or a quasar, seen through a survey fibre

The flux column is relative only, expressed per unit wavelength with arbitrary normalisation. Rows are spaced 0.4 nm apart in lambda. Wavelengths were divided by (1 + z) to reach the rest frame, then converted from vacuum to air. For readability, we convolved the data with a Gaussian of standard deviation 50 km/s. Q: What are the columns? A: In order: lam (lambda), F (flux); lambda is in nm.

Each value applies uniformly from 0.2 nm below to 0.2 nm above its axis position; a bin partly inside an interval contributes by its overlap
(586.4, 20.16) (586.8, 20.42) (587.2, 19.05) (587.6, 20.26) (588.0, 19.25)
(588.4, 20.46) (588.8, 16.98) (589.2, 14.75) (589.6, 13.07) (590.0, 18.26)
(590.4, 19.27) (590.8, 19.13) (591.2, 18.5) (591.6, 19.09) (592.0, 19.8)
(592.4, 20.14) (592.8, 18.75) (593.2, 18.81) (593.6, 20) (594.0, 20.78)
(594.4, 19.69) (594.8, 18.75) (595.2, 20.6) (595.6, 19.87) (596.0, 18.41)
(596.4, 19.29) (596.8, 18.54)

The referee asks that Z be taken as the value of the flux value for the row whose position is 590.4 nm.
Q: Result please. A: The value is 19.27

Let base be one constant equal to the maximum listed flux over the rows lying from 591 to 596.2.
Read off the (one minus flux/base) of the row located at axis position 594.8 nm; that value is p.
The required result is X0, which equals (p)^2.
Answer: 0.0095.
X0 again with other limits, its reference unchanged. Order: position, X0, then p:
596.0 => 0.0130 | 0.11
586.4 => 0.0009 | 0.03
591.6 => 0.0066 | 0.08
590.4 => 0.0053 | 0.07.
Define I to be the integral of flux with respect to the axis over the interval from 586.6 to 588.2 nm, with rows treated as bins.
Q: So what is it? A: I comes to 31.6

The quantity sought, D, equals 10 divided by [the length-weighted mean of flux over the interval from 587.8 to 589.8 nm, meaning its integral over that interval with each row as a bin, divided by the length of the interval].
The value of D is 0.592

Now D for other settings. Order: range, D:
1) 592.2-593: 0.514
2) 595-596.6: 0.512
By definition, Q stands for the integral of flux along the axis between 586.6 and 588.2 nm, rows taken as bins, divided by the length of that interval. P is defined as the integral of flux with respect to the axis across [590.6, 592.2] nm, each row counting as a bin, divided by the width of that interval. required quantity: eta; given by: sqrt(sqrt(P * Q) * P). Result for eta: 19.3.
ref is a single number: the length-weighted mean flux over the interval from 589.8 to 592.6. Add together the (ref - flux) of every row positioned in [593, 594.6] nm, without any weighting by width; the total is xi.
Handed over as -2.6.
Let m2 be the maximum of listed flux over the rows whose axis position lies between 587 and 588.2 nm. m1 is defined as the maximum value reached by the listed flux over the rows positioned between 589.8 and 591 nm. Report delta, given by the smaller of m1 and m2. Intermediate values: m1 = 19.27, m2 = 20.26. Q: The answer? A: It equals 19.3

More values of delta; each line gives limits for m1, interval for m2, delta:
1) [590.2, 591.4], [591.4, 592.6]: 19.3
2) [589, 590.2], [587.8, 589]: 18.3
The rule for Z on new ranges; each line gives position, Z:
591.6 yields 19.09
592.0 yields 19.8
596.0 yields 18.41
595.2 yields 20.6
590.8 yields 19.13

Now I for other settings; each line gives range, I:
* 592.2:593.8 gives 31.1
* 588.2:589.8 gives 26.1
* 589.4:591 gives 27.9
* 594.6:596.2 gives 31.1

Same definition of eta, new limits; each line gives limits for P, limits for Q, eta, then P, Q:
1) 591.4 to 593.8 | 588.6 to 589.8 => 18.2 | 19.4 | 14.9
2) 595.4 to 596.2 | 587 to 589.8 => 18.8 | 19.1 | 17.7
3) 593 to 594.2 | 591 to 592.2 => 19.7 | 19.9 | 19.1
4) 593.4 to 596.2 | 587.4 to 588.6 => 19.8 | 19.7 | 20.0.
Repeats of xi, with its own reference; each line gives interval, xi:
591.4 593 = -1.1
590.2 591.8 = 0.7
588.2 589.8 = 11.4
